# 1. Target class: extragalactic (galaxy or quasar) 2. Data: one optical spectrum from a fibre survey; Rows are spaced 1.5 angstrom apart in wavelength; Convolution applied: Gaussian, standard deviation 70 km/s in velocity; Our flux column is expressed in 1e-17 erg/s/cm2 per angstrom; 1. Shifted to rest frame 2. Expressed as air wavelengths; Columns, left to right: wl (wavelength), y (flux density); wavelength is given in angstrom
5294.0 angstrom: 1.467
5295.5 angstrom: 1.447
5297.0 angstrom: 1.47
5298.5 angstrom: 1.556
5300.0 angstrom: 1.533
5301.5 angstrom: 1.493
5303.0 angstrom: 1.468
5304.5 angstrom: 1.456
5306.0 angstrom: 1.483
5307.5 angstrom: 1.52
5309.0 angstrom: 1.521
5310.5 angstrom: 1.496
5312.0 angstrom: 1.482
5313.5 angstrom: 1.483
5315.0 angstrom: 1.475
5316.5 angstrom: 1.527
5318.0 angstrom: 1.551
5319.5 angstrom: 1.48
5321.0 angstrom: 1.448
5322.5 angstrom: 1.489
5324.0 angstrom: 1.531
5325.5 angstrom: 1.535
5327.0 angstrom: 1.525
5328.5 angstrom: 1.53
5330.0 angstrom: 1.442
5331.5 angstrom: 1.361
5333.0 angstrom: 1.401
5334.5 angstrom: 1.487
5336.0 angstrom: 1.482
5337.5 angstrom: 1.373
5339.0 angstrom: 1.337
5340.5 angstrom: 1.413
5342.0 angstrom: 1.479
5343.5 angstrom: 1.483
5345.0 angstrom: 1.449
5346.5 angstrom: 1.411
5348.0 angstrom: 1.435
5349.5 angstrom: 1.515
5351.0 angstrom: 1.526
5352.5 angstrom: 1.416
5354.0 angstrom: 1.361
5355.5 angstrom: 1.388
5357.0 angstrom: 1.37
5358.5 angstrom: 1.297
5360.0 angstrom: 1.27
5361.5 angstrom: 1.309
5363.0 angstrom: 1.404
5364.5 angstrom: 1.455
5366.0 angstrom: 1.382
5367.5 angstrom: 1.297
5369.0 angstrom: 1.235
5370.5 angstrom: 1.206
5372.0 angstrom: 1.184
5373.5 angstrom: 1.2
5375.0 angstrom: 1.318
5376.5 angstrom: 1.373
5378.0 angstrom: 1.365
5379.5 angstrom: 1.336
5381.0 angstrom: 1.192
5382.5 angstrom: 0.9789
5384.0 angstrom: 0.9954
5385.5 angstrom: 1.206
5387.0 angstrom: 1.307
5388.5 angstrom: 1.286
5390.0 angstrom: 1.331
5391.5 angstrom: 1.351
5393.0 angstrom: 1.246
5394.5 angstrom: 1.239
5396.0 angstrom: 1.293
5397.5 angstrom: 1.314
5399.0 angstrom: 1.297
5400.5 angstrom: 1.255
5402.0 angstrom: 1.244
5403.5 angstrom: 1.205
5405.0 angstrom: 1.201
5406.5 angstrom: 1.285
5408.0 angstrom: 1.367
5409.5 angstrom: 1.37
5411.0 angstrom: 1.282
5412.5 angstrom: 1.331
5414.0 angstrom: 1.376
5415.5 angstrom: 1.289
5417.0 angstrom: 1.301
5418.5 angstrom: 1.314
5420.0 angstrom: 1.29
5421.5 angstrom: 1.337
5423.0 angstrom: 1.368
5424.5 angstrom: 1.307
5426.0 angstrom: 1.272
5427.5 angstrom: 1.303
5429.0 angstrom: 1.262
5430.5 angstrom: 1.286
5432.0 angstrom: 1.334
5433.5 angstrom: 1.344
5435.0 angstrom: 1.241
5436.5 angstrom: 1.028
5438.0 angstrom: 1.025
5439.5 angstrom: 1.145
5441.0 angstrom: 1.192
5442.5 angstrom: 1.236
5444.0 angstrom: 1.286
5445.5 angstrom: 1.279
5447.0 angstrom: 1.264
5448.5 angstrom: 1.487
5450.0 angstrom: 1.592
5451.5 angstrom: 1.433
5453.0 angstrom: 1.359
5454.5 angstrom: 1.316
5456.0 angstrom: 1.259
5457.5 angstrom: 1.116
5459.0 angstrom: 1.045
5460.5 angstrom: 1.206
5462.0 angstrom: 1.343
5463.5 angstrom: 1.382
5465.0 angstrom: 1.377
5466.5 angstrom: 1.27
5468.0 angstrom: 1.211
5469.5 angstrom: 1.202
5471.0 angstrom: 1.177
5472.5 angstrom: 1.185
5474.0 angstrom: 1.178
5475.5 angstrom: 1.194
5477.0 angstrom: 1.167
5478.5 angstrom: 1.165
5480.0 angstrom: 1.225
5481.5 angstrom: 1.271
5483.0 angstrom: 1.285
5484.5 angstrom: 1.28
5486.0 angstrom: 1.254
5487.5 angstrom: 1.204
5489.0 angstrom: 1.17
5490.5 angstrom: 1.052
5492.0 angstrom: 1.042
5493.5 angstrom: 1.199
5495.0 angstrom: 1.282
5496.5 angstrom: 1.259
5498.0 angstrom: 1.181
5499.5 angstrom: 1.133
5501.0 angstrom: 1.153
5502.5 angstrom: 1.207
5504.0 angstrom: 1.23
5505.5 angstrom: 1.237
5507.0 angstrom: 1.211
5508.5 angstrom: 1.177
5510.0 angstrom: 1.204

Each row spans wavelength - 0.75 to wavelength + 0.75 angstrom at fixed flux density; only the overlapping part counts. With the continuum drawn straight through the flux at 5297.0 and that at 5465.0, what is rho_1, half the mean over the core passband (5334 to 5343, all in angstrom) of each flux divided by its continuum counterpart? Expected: 0.494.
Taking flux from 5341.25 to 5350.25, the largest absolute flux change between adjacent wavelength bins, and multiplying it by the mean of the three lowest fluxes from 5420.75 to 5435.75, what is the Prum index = 0.10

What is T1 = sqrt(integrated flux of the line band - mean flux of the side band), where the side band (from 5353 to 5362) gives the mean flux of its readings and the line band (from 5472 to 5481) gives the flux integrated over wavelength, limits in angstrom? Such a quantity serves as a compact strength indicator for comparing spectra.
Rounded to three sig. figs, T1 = 3.06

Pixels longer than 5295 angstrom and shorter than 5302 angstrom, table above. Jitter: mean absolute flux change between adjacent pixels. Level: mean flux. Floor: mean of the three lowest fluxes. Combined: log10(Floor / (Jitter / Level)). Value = 1.71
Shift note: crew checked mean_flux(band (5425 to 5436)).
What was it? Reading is 1.29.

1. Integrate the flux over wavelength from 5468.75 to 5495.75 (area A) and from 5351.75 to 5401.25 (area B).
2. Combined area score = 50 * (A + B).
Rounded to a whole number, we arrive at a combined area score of 4799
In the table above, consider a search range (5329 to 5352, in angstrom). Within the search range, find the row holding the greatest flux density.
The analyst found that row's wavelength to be 5351.0 angstrom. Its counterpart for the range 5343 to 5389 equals 5351.0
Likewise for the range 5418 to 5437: 5423.0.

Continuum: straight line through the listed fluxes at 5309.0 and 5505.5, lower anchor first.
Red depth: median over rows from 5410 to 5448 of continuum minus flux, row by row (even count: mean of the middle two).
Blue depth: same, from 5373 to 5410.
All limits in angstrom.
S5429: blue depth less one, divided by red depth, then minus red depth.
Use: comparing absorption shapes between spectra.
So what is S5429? -15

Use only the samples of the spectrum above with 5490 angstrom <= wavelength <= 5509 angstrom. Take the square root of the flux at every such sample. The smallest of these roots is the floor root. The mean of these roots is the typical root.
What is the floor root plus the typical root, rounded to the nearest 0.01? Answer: 2.11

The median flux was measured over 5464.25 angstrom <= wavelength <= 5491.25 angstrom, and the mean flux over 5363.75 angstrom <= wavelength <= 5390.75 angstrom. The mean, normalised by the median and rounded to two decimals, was 1.05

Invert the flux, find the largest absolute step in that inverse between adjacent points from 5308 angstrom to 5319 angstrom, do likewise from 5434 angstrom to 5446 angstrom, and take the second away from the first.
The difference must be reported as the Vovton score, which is -0.14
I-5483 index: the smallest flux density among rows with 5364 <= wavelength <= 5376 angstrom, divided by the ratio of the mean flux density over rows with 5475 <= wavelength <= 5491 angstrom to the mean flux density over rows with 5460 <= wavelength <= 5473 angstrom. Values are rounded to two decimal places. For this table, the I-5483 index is 1.24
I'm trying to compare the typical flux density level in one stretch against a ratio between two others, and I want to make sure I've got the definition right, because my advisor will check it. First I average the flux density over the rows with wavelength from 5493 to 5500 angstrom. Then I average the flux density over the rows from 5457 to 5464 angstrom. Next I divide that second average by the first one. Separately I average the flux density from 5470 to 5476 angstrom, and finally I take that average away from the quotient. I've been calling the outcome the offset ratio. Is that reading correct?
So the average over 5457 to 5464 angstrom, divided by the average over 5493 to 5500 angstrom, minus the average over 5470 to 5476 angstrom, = -0.18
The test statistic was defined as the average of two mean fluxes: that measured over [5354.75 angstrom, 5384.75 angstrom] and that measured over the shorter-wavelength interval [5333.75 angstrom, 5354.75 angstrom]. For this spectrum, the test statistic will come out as 1.36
